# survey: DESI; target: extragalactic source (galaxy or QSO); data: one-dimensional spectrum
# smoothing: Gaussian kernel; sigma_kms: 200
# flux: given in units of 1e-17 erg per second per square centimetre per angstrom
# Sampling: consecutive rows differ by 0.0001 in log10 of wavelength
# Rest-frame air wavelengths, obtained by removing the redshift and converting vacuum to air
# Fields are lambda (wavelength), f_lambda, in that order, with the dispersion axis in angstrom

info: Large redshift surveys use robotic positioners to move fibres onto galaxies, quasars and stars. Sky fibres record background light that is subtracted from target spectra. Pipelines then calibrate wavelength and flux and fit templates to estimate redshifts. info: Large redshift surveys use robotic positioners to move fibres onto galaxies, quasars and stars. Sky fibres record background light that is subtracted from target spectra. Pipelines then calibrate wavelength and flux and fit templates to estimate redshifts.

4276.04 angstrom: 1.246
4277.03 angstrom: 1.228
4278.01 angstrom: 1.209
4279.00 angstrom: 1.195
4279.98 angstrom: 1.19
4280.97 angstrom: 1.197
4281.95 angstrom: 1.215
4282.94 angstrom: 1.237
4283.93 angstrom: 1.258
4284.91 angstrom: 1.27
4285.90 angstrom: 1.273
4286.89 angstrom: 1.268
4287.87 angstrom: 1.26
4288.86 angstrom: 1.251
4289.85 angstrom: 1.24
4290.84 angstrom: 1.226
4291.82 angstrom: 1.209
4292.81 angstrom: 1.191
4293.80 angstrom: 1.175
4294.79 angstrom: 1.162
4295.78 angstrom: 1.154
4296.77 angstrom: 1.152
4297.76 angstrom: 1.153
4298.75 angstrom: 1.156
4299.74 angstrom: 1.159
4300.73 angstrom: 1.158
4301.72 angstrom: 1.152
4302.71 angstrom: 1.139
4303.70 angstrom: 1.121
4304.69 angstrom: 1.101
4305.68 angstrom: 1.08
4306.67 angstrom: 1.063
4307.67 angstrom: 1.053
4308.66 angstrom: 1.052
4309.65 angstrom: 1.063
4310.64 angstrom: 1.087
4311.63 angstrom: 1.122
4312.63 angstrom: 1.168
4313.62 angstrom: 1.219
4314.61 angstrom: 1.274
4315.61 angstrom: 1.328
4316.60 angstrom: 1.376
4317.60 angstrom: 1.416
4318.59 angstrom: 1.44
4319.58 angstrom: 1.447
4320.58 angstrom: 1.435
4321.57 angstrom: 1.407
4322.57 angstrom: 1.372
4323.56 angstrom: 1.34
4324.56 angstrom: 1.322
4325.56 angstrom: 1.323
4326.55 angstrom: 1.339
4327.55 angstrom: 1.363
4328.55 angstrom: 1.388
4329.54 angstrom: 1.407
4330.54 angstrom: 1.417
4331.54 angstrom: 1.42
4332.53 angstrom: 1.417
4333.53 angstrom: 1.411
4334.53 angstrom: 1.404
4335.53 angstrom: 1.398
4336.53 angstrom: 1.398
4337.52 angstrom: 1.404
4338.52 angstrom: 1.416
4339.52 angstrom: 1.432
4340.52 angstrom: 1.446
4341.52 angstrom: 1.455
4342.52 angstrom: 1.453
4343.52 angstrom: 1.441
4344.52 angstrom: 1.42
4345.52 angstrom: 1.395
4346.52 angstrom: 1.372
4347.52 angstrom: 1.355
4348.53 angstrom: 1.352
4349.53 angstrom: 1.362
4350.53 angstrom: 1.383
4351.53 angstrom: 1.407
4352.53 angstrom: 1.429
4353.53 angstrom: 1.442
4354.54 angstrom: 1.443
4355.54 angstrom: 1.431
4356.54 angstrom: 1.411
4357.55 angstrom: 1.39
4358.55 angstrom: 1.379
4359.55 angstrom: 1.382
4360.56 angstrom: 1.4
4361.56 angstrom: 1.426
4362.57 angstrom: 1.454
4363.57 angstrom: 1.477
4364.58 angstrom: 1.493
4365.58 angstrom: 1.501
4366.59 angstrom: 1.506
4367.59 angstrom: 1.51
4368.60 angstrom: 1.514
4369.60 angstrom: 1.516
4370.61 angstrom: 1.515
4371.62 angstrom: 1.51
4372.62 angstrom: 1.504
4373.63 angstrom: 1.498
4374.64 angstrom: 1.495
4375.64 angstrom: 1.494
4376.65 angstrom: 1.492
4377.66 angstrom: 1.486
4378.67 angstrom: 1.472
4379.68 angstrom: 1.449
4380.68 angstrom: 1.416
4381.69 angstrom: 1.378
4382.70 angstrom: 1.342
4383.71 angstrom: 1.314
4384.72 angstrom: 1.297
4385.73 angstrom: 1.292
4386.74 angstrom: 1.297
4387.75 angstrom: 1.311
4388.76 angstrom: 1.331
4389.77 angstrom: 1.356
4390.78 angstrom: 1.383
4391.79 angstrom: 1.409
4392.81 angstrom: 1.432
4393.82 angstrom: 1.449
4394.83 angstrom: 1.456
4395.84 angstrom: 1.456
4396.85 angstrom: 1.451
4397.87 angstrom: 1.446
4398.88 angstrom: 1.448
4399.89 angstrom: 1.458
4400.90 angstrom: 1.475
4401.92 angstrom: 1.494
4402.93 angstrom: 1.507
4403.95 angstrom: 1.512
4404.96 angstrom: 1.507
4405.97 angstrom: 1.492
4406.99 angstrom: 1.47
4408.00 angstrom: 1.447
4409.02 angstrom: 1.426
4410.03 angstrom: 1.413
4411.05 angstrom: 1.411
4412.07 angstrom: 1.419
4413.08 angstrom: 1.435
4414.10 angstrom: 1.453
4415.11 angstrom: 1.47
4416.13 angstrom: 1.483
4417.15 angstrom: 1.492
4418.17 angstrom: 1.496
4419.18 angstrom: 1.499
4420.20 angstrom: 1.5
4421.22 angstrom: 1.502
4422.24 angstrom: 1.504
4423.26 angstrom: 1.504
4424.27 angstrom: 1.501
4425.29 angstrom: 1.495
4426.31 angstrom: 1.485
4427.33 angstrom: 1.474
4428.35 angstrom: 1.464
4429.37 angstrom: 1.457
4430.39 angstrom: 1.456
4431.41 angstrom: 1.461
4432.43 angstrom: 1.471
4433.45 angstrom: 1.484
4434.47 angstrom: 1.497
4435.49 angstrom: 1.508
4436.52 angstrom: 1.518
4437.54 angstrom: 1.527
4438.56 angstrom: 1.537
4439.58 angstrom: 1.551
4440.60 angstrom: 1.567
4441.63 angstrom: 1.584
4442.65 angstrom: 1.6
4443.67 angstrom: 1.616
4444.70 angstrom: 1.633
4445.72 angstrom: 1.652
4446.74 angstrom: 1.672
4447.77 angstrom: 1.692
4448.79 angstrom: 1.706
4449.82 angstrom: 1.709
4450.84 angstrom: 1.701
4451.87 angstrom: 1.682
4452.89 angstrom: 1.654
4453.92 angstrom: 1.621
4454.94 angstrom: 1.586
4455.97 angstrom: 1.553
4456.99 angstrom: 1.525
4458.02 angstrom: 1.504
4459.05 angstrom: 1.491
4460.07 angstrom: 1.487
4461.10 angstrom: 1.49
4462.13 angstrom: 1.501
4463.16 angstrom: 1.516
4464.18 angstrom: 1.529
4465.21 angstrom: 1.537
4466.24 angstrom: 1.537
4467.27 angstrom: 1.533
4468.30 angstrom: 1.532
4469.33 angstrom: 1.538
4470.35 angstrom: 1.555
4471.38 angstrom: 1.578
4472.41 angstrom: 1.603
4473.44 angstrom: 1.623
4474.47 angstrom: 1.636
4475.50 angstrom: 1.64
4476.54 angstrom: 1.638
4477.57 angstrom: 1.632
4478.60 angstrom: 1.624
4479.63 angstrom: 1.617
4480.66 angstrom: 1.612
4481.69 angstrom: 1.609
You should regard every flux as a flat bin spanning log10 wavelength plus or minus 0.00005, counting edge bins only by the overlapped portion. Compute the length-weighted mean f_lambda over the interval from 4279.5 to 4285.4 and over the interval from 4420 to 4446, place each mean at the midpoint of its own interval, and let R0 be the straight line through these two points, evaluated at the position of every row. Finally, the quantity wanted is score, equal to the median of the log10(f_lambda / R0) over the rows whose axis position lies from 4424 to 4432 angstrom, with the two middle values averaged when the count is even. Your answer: -0.01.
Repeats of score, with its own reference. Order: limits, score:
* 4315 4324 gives 0.03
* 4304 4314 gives -0.07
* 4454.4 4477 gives -0.01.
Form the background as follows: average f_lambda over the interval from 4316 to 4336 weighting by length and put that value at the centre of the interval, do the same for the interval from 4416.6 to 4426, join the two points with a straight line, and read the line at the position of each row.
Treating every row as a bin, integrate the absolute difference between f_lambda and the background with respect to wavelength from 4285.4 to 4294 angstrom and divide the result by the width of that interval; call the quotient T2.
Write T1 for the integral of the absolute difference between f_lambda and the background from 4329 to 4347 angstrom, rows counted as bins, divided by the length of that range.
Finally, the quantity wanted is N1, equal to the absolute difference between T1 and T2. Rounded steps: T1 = 0.02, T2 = 0.12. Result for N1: 0.10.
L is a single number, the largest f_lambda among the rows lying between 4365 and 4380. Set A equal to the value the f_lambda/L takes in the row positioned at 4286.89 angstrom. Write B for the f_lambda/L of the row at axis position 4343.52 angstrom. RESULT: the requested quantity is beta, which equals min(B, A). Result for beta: 0.84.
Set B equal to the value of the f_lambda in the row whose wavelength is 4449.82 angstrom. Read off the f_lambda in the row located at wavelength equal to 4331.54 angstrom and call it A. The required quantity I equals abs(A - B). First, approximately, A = 1.42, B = 1.709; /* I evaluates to 0.29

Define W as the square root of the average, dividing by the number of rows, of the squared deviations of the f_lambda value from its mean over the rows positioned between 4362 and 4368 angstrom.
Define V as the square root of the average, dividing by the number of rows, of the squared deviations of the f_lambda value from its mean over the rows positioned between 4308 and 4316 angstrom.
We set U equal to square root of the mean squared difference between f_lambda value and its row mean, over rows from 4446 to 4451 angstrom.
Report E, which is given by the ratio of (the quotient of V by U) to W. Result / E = 369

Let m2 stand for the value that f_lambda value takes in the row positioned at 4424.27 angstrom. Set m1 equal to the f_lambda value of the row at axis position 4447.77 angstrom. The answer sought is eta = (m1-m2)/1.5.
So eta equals 0.13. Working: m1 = 1.692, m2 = 1.501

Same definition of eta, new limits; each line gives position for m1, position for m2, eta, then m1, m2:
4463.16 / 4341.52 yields 0.04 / 1.516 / 1.455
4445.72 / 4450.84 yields -0.03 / 1.652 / 1.701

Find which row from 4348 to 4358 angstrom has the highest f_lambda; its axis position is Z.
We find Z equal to 4354.54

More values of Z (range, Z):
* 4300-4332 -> 4319.58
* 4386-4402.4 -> 4401.92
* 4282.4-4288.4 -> 4285.90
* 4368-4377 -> 4369.60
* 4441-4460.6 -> 4449.82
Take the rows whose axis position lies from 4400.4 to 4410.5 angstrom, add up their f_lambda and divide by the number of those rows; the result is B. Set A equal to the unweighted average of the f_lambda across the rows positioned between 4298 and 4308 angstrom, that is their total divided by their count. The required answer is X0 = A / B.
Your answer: 0.76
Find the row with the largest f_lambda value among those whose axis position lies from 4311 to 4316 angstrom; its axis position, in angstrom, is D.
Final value 4315.61 angstrom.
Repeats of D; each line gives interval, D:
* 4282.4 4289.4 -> 4285.90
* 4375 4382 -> 4375.64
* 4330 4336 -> 4331.54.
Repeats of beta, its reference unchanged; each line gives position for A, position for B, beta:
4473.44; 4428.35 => 0.97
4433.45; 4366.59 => 0.98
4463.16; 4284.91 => 0.84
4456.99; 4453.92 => 1.01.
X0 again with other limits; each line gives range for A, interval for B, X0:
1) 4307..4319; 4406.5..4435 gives 0.83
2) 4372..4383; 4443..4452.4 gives 0.87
